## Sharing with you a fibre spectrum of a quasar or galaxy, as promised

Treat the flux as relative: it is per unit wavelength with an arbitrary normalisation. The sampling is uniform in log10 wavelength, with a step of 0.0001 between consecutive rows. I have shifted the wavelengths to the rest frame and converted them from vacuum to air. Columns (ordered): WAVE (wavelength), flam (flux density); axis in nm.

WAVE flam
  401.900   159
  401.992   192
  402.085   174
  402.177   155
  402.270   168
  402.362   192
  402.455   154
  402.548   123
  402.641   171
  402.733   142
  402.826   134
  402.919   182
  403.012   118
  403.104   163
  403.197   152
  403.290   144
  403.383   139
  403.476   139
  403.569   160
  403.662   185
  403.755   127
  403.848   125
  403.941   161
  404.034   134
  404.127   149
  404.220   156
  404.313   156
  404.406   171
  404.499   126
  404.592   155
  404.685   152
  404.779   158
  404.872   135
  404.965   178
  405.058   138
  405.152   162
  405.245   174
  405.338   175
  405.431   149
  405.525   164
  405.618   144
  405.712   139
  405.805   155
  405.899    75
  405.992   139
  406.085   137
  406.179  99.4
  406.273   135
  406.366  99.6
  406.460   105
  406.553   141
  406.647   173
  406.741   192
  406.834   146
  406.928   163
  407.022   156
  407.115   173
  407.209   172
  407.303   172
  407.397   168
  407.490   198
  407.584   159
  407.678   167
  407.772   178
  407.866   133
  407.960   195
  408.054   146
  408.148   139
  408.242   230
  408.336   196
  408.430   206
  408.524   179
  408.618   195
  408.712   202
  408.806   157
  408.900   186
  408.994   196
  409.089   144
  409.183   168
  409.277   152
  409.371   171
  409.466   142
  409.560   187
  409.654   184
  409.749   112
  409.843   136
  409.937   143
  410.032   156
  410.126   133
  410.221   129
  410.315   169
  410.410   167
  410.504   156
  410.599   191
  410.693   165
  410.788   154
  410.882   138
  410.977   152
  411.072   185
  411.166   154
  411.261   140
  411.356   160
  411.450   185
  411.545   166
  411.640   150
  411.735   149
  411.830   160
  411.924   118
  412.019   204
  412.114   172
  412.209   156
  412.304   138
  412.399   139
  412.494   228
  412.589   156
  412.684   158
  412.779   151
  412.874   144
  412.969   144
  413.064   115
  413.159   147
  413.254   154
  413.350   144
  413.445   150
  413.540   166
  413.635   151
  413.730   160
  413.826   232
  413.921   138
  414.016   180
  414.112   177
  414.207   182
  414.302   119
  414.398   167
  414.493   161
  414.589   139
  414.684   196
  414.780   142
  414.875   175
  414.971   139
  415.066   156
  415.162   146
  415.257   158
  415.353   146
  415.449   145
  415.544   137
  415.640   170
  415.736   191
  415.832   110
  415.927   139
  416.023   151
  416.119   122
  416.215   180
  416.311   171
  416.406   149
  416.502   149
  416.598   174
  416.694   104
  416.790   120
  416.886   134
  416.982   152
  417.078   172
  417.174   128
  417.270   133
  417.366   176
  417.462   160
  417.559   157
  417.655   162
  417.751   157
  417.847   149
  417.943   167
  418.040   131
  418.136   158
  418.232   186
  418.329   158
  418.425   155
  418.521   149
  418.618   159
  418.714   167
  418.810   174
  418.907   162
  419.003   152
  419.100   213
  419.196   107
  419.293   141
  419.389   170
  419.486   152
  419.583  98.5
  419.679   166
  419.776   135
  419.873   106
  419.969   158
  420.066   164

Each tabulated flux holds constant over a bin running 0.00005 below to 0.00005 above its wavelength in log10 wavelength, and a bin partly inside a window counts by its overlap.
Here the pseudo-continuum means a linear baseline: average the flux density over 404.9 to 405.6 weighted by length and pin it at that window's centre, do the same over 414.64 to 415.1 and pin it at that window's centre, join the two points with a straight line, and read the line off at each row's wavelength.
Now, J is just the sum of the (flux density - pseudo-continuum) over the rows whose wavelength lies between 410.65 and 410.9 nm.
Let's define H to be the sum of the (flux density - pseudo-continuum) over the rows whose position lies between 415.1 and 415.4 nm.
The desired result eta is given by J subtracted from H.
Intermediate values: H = -35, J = -27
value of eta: -7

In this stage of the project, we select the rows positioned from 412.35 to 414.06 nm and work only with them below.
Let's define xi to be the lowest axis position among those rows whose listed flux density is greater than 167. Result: 412.494 nm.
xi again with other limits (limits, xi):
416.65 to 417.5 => 417.078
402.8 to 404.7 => 402.919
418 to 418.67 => 418.232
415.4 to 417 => 415.640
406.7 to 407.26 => 406.741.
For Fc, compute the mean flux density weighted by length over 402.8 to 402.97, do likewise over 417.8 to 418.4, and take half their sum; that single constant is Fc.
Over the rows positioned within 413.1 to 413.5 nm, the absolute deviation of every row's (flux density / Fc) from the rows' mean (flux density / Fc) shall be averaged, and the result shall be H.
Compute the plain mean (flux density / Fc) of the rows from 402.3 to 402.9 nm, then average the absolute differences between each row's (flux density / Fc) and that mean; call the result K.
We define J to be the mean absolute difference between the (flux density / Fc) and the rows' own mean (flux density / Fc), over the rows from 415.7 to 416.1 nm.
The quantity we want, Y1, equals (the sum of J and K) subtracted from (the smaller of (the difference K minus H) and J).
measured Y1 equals -0.17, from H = 0.020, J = 0.147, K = 0.124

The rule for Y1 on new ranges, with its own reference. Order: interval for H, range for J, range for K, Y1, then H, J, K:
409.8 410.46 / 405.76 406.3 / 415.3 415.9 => -0.24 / 0.089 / 0.152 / 0.129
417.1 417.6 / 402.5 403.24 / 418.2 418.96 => -0.22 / 0.102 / 0.119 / 0.056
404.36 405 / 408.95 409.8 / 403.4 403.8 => -0.22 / 0.086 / 0.136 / 0.124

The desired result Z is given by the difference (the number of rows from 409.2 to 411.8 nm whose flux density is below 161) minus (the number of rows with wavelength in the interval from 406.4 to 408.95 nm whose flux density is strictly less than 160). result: 8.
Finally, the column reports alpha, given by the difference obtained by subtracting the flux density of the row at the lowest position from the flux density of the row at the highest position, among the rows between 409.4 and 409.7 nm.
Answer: 42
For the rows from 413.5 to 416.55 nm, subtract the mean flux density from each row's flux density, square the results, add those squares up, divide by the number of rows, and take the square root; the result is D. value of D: 24.2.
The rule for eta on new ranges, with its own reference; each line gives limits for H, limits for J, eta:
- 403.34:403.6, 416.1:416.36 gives -35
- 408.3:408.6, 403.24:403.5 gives 159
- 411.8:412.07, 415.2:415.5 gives 33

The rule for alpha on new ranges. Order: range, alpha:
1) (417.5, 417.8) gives 0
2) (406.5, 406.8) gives 51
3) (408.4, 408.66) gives -11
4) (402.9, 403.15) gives -19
